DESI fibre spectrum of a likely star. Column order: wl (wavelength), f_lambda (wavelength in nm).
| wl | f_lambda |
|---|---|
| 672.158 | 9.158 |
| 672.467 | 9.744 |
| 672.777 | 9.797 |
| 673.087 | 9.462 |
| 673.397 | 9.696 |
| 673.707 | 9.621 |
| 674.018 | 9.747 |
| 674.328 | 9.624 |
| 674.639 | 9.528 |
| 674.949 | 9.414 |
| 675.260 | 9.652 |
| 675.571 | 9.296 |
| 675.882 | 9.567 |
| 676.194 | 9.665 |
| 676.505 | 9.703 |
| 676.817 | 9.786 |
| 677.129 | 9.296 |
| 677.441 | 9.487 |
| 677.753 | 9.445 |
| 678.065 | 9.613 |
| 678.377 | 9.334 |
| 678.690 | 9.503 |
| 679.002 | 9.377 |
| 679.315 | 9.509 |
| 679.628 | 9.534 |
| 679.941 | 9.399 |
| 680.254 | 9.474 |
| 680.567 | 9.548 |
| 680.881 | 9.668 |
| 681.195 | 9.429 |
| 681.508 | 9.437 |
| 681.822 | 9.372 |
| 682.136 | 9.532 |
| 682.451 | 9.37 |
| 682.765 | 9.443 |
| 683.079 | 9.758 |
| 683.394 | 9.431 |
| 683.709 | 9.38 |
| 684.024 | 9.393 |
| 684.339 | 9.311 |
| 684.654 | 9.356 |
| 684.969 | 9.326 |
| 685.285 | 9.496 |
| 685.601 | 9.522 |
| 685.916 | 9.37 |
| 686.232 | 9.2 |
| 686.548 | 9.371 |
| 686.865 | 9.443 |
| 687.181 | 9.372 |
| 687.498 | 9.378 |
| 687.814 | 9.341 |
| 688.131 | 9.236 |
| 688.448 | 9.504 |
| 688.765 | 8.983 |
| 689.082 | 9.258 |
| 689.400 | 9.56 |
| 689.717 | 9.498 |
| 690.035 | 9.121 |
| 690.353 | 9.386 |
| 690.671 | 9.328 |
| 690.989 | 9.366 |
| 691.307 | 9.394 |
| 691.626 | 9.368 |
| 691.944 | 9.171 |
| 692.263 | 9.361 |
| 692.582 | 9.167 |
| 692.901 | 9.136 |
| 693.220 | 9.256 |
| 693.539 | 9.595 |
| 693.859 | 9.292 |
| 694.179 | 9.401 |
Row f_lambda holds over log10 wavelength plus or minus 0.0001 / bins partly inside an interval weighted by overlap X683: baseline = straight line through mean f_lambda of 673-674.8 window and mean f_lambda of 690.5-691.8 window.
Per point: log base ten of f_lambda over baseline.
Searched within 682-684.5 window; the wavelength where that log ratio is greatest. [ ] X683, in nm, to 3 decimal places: 683.079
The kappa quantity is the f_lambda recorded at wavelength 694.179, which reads 9.401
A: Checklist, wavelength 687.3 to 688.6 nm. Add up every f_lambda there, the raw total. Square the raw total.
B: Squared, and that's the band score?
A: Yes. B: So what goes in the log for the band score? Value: 1403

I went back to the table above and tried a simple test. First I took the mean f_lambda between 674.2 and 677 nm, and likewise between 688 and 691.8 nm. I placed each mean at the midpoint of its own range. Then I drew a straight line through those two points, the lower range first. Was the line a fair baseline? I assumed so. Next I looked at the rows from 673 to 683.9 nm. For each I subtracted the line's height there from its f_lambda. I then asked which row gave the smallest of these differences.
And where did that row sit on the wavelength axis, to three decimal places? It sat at 675.571 nm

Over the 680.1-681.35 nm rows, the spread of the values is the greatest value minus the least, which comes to 0.2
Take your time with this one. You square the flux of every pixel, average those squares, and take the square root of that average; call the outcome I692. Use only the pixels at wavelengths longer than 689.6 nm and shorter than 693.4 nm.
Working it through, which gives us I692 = 9.30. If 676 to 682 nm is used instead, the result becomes 9.51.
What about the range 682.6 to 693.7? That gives 9.36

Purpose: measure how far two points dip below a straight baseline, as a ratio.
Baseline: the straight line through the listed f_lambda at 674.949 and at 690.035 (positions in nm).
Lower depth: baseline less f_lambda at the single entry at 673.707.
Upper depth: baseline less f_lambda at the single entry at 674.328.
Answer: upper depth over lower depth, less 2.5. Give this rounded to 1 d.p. -1.4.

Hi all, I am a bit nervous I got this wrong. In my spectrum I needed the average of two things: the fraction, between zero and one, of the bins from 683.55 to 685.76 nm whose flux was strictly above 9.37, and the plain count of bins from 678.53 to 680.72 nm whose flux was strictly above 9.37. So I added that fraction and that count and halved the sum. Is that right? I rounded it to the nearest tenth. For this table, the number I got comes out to 3.8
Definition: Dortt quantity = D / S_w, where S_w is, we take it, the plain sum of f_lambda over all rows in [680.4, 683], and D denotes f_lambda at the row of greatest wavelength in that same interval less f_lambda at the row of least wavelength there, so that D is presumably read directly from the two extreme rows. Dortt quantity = -0.0014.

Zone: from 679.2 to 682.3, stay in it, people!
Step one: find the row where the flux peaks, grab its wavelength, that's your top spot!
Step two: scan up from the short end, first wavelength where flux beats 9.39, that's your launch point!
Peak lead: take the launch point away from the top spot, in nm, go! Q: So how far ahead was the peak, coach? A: 1.57 nm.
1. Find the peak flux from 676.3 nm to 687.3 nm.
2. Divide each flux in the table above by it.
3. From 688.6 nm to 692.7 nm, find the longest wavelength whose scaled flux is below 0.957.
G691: 692.582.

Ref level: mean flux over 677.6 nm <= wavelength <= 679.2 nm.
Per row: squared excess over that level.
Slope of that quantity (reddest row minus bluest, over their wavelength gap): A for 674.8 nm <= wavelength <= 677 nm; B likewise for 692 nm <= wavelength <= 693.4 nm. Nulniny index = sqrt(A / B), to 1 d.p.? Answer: 1.3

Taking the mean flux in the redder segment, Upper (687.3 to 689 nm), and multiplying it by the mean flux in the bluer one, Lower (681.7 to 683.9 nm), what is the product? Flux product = 88.0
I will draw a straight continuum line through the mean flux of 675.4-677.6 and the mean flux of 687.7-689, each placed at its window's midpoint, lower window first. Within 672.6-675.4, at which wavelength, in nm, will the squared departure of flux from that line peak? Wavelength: 672.777 nm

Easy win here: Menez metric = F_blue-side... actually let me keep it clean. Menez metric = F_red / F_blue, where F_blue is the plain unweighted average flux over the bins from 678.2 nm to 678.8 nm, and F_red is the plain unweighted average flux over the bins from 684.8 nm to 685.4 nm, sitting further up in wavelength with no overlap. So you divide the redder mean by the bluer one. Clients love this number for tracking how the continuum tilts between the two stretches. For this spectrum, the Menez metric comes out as 0.999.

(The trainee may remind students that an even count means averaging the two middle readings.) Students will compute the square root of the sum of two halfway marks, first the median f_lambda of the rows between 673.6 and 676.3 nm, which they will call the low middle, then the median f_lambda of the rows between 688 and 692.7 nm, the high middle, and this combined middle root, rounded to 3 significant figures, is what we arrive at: 4.36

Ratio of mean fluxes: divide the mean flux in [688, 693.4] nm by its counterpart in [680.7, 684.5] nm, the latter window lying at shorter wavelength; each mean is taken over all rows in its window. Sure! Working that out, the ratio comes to 0.983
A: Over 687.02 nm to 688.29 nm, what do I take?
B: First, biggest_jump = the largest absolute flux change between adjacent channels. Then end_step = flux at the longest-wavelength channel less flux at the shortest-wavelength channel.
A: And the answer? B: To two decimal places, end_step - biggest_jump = -0.24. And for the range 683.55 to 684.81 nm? -0.11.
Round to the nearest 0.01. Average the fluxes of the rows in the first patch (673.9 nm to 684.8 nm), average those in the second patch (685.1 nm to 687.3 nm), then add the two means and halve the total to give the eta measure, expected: 9.45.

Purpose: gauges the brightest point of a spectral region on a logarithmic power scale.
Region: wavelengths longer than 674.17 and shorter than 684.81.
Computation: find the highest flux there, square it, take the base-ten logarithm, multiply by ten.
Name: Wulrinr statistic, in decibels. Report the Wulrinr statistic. 19.8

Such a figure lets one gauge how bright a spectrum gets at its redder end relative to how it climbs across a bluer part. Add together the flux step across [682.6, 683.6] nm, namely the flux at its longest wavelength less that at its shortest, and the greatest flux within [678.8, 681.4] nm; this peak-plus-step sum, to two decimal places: 9.66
